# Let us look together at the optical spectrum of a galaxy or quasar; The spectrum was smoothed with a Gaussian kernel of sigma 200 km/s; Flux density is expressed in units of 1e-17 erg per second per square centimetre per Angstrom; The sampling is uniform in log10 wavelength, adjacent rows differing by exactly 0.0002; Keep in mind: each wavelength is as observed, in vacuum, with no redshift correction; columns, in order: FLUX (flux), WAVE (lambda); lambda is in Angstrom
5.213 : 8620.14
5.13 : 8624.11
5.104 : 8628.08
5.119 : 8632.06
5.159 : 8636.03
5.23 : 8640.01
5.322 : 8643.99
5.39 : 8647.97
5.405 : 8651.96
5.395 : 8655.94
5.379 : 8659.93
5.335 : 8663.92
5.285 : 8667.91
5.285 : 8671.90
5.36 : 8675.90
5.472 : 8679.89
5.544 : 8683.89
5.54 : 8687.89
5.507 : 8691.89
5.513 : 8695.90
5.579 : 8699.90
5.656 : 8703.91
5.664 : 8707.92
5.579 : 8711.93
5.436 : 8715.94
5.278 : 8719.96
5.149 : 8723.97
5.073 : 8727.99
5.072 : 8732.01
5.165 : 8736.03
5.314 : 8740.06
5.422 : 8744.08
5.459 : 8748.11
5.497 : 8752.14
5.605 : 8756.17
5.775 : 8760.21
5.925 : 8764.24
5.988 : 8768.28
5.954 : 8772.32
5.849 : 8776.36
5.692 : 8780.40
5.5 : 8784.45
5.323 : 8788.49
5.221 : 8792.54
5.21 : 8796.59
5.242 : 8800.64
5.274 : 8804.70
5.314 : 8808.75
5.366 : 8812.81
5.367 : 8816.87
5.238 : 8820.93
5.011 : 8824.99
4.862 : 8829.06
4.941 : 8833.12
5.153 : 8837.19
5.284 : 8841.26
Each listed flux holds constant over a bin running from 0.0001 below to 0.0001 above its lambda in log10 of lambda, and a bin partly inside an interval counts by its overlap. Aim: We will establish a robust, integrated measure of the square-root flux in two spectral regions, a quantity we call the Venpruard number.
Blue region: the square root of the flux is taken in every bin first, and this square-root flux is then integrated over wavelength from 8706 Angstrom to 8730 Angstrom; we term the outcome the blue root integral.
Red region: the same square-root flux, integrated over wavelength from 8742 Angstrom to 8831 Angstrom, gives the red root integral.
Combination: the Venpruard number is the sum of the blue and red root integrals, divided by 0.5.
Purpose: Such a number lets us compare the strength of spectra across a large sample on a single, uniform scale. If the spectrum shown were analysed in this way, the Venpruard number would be 527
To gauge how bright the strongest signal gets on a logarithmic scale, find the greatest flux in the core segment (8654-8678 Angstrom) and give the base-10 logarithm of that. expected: 0.73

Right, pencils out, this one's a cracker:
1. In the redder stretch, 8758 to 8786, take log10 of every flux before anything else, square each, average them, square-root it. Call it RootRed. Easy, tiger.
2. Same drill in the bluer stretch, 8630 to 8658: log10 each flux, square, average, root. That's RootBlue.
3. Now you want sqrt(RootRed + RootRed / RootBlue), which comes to 1.35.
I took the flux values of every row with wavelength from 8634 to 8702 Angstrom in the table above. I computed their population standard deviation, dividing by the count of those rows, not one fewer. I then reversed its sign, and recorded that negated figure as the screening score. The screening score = -0.12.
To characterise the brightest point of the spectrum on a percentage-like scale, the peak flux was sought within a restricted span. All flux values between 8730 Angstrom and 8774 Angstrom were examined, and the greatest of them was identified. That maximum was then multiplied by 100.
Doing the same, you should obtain 599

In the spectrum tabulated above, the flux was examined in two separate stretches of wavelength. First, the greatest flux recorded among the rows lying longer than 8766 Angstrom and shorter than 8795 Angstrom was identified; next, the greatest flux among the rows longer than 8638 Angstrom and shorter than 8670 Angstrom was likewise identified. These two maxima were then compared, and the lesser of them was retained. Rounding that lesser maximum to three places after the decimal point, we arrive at 5.405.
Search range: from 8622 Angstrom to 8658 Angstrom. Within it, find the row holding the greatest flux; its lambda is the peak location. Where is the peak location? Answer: 8651.96 Angstrom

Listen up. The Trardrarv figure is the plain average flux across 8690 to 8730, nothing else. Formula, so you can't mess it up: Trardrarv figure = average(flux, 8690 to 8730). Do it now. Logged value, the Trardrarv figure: 5.44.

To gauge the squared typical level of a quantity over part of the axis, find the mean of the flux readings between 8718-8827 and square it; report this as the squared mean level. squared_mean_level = 29.4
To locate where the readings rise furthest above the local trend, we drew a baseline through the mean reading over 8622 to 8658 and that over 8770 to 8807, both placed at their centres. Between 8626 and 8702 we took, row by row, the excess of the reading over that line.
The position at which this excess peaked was 8699.90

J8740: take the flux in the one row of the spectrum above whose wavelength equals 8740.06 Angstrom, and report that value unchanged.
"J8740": 5.314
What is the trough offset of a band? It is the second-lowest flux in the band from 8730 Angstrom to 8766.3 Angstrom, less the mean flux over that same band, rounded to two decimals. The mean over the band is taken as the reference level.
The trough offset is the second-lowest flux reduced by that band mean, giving -0.31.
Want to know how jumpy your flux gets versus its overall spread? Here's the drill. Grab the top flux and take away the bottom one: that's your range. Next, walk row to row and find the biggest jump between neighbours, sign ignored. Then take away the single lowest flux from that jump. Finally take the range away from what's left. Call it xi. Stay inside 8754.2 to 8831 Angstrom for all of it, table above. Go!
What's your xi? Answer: -5.76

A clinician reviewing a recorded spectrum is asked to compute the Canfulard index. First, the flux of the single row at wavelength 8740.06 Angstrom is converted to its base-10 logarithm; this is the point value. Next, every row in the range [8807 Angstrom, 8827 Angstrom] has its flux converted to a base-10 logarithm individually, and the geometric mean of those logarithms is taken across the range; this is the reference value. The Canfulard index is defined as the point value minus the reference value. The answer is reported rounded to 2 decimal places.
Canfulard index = 0.00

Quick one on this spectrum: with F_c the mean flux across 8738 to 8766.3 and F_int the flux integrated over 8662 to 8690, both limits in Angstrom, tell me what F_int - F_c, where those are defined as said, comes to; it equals 146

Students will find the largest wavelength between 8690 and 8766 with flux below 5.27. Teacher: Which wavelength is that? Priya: 8736.03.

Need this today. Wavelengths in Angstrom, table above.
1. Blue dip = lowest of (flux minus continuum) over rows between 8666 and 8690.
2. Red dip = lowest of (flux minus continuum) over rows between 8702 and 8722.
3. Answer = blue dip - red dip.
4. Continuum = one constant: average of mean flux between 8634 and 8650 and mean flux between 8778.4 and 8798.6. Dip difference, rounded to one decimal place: 0.0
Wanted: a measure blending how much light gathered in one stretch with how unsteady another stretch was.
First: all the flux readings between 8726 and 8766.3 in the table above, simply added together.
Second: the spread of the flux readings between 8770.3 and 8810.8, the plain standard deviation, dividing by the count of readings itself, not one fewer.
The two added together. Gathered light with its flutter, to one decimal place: 54.6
